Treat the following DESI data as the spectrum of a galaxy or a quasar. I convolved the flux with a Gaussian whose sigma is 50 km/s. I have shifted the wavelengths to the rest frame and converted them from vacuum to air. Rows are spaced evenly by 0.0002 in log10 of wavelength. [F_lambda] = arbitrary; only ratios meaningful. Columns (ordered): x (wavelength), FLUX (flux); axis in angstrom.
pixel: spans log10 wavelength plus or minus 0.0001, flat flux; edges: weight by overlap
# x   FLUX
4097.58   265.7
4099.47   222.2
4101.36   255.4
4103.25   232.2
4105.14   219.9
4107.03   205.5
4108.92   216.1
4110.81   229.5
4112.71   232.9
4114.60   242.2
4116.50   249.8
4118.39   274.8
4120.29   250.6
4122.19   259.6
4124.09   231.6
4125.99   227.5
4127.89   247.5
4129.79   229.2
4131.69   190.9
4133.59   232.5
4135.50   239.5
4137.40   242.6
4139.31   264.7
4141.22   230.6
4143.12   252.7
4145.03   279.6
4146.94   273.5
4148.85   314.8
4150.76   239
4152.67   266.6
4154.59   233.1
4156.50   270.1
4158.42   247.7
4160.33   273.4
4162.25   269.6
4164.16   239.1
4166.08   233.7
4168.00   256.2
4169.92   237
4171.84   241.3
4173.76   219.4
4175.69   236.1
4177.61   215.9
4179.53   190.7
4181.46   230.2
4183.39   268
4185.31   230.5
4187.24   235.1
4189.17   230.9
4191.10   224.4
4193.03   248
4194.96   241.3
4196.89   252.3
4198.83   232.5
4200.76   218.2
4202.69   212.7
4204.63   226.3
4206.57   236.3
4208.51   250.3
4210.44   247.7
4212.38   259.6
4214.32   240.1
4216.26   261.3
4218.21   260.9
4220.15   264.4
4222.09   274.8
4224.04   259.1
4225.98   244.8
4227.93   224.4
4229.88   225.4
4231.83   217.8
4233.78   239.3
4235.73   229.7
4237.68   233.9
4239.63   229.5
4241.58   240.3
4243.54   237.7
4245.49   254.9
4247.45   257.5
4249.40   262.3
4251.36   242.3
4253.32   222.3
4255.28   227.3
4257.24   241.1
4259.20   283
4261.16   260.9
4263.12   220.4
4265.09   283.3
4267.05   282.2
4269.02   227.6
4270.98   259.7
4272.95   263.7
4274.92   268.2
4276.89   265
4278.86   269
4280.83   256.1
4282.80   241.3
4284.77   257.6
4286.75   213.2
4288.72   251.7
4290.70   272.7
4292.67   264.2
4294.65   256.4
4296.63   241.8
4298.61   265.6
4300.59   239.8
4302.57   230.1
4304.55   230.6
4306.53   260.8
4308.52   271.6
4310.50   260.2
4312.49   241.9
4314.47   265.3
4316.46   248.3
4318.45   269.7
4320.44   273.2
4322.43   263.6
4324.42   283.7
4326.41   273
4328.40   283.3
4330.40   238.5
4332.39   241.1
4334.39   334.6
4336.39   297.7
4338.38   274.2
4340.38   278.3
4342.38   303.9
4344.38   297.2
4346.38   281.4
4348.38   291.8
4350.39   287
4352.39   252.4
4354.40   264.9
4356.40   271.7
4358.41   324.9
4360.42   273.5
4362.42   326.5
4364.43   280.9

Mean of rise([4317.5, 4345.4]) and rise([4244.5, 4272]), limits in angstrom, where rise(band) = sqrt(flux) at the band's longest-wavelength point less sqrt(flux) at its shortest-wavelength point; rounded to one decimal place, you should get 0.5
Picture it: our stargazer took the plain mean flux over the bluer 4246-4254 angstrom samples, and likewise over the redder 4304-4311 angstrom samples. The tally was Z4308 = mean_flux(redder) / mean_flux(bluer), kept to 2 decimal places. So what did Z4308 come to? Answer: 1.04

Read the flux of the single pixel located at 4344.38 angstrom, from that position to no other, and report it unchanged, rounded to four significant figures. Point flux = 297.2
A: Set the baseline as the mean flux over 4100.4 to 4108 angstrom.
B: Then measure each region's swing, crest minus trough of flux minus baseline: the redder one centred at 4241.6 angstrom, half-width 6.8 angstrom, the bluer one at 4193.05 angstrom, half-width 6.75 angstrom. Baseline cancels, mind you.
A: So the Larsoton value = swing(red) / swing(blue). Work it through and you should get 1.00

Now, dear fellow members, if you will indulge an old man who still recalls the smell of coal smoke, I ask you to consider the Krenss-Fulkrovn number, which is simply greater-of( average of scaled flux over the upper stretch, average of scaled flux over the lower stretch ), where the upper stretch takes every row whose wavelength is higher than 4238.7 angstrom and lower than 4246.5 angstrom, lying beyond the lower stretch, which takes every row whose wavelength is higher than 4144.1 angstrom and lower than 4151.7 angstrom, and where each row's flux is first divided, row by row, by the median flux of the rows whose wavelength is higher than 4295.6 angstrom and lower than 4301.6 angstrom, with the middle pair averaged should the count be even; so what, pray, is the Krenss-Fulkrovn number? 1.14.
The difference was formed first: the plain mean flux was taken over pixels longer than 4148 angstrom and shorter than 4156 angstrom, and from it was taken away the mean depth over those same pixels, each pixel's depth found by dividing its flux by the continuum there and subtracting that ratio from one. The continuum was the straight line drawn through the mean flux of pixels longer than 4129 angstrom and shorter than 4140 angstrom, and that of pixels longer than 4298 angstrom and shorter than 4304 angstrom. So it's 263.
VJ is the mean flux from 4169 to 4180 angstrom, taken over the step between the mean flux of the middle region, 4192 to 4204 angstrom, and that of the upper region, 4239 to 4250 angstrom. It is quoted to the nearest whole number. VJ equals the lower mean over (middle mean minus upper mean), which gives -17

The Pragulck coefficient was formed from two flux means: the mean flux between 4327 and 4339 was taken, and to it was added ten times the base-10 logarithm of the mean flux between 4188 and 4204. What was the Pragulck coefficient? 302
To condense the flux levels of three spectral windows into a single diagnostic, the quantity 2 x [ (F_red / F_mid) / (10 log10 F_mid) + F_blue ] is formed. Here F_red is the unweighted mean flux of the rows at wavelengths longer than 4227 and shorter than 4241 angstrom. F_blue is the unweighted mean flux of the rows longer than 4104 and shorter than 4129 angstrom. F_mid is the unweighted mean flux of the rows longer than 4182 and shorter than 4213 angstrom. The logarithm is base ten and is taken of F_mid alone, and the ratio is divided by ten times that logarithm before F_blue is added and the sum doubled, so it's 475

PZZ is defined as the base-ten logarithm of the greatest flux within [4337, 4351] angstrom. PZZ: 2.483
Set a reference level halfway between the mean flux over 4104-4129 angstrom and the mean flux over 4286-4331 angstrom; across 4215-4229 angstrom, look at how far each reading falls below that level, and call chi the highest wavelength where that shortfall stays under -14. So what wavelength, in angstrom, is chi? 4222.09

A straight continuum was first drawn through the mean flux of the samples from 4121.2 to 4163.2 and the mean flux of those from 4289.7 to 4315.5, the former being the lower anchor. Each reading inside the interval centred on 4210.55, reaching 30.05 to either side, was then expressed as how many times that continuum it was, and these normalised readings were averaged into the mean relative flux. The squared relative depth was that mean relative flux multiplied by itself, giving 0.91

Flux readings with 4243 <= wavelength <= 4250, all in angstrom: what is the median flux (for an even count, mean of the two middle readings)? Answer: 256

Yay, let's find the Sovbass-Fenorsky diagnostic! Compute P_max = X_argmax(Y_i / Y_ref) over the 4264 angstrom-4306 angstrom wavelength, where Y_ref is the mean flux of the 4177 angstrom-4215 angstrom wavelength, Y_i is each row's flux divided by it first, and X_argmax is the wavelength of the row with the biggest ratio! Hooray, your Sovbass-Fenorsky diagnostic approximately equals 4265.09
